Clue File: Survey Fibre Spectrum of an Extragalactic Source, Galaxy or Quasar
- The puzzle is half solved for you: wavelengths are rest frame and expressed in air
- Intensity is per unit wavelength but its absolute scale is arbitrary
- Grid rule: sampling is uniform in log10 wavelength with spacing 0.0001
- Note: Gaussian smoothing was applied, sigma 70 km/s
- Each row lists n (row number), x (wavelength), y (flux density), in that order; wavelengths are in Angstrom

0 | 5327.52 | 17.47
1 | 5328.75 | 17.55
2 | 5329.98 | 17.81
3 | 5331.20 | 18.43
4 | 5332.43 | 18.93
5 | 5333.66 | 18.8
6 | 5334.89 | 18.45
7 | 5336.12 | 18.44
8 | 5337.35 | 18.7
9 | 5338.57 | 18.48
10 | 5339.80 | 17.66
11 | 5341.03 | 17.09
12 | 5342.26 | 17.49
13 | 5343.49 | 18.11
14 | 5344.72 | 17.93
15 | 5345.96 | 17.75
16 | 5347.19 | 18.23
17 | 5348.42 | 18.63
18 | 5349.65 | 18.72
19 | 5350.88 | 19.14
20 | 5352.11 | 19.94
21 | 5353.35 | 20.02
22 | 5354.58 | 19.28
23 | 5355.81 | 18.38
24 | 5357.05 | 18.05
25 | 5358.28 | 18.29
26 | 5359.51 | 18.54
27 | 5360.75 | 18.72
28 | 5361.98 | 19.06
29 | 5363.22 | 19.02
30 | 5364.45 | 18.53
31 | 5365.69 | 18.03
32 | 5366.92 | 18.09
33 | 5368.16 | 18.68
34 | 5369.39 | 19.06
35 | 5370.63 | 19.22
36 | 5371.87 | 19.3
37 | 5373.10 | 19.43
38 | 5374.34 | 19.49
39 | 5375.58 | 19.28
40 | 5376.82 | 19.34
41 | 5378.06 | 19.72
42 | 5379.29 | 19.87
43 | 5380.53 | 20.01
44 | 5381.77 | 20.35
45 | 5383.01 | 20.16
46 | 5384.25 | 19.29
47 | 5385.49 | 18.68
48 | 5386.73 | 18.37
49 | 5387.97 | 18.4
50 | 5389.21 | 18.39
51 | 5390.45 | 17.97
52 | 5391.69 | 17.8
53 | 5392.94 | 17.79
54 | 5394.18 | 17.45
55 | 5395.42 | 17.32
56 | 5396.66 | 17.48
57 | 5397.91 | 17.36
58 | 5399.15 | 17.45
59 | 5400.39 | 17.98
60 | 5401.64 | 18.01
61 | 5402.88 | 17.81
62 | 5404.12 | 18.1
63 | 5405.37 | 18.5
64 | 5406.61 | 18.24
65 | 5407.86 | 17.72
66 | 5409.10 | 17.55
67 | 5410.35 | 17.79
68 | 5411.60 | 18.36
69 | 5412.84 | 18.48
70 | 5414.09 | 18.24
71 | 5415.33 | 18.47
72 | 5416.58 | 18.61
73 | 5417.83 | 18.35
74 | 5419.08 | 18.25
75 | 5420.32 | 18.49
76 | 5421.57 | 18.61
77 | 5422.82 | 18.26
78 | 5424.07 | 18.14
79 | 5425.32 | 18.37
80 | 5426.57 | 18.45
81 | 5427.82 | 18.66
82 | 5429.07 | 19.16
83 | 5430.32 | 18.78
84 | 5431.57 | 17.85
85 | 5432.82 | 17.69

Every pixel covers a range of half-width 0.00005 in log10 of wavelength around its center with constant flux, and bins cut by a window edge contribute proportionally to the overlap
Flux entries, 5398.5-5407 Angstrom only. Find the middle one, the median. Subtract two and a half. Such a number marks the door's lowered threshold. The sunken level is 15.5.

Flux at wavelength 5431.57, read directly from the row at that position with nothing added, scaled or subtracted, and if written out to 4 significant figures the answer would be 17.85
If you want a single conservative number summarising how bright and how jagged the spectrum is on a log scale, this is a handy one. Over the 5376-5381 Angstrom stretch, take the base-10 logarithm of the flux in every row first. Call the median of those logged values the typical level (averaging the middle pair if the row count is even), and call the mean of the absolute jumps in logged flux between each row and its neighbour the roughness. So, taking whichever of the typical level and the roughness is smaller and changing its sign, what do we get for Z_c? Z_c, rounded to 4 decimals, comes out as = -0.0049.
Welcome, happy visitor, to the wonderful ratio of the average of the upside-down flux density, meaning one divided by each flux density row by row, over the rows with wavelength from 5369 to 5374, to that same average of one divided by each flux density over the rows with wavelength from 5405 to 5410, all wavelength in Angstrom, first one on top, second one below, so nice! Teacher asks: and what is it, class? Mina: 0.93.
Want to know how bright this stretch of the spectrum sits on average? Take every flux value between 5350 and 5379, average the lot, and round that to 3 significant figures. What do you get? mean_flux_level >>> 19.0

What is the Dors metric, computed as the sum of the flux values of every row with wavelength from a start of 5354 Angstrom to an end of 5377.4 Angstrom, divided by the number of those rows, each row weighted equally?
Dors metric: 18.8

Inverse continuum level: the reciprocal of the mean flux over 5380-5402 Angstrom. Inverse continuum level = 0.0545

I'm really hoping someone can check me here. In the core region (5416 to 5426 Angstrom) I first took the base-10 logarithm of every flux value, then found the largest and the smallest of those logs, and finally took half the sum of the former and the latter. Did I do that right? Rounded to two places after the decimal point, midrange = 1.26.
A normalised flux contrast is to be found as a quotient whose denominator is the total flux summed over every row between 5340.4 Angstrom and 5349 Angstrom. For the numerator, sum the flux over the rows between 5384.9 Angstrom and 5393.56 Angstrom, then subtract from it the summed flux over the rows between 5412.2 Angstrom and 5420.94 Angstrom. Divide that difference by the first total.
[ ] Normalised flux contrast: -0.01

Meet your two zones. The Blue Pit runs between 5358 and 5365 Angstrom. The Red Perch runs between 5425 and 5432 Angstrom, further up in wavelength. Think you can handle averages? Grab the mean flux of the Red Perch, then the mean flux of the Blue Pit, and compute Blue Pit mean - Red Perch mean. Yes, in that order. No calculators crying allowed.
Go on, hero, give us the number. 0.15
